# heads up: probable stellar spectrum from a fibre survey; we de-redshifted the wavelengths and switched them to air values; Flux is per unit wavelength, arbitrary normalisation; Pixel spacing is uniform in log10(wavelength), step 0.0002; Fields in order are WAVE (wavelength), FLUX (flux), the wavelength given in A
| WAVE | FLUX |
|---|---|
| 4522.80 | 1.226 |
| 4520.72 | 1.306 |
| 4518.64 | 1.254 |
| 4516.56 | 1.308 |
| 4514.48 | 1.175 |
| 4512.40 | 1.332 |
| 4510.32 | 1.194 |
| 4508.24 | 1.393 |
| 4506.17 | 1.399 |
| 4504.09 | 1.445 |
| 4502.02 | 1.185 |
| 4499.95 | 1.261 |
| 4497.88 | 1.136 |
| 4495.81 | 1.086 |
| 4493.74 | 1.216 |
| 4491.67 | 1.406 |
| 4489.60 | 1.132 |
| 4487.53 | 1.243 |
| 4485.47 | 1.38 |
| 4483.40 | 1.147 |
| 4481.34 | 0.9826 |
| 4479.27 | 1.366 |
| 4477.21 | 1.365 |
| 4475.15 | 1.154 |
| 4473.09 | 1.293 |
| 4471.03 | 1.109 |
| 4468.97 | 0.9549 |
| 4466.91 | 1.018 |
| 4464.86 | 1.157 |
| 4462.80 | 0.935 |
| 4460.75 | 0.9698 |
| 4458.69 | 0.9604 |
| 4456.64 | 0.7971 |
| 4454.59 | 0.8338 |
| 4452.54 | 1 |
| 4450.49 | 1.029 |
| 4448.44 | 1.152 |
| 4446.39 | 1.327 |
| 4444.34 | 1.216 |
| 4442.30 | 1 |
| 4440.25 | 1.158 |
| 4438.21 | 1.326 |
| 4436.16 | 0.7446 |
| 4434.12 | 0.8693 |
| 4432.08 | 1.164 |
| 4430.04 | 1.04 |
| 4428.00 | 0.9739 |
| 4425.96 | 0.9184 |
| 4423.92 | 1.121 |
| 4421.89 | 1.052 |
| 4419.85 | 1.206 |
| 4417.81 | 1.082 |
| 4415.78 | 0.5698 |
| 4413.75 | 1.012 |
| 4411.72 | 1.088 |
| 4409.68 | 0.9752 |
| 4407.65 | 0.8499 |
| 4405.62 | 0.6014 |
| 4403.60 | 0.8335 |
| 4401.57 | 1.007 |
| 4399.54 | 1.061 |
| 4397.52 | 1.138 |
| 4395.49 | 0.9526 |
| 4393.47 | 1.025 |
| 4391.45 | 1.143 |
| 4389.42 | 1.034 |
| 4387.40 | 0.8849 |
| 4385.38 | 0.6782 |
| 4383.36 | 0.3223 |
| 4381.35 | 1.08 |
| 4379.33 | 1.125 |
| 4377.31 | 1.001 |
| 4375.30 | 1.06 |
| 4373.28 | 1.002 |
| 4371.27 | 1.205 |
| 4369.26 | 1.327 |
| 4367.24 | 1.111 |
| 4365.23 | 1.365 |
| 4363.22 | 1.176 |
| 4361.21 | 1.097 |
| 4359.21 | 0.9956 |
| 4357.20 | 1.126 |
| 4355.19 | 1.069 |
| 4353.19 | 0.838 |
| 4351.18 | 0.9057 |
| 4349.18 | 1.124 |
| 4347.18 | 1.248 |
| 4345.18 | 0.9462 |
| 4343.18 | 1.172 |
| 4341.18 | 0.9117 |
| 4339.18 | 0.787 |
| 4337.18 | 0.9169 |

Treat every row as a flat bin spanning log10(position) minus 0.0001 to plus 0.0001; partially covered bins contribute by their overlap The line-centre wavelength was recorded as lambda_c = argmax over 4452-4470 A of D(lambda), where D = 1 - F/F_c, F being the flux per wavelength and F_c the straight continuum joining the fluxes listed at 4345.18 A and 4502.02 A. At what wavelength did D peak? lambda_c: 4456.64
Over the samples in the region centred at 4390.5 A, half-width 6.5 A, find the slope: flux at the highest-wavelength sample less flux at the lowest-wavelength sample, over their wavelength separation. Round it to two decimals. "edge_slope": 0.03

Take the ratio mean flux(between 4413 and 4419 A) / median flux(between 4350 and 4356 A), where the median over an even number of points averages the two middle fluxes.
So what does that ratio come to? 0.98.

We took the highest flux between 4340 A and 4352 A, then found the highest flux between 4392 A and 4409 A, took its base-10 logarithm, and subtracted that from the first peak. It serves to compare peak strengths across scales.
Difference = 1.19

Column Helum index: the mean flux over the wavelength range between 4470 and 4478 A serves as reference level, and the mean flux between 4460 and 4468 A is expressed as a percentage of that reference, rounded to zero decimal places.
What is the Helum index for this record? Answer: 83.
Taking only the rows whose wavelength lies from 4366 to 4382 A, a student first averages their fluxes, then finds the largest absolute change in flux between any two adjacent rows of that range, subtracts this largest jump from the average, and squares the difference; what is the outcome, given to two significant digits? 0.81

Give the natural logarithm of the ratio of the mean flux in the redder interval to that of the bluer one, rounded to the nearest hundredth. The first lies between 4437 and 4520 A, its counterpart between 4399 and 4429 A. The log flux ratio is 0.20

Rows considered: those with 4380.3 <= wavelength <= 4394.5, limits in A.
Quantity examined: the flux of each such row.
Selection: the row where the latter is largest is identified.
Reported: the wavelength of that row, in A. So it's 4391.45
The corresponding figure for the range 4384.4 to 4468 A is 4446.39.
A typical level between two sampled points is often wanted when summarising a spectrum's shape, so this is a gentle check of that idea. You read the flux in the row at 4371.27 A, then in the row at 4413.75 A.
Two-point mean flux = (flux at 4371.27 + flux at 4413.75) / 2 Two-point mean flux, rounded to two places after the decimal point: 1.11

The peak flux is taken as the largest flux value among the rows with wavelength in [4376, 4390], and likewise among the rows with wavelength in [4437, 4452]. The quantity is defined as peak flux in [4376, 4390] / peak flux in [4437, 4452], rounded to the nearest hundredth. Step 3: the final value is 0.85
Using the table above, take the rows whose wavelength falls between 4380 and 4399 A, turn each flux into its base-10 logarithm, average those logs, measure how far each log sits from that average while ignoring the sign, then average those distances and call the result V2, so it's 0.12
